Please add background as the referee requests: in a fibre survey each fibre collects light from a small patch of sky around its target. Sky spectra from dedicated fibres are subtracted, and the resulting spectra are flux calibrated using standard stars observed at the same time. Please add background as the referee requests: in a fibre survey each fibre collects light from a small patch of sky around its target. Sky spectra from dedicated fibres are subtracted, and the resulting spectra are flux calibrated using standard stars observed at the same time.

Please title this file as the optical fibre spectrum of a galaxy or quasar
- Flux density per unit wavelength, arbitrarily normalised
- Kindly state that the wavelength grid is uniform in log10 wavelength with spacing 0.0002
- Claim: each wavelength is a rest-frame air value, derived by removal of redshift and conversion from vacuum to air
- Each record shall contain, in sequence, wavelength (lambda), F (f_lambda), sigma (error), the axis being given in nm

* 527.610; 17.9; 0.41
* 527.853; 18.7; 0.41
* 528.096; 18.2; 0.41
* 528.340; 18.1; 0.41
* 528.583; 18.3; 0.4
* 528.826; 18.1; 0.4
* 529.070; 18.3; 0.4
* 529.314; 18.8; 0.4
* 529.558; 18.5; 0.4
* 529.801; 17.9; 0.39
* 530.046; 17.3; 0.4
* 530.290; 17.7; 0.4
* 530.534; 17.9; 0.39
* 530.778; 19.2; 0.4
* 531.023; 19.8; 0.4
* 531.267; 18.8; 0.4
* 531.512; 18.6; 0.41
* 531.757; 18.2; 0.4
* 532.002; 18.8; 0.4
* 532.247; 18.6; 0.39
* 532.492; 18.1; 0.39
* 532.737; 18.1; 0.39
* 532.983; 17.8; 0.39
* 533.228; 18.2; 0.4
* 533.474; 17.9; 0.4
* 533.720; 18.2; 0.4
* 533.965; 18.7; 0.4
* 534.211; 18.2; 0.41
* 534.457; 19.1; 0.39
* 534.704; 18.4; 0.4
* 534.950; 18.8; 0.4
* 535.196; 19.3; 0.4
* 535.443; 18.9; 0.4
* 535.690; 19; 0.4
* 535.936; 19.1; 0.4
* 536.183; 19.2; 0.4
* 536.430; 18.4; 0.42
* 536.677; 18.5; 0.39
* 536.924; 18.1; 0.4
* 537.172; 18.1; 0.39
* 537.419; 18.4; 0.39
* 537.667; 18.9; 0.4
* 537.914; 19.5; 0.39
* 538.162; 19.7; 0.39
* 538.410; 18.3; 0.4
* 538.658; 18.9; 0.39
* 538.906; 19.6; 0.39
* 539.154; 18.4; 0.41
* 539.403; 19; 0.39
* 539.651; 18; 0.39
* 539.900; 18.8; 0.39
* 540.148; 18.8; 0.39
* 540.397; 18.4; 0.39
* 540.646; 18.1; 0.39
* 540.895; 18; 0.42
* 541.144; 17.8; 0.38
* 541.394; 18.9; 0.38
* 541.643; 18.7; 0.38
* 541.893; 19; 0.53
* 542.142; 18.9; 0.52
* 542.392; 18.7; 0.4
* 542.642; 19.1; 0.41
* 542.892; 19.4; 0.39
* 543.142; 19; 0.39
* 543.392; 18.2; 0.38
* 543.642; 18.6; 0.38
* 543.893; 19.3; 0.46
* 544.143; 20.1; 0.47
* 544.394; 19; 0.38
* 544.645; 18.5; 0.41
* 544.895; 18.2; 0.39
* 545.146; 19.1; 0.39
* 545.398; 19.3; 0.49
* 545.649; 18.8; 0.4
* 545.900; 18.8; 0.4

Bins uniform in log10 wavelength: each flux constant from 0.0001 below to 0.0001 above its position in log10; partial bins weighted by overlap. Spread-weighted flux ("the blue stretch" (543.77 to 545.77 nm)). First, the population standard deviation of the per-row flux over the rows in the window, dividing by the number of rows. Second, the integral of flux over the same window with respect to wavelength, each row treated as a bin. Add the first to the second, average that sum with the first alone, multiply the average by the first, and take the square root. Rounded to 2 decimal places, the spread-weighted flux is 3.25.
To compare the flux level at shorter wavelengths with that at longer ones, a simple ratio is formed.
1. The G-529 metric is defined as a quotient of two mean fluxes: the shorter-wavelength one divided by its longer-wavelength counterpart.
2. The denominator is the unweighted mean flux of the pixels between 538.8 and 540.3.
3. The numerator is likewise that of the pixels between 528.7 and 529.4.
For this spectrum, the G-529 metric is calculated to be 0.98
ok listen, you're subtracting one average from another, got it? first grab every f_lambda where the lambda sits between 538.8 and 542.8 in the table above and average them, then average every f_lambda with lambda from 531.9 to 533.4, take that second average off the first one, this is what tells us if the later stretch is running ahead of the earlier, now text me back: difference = 0.4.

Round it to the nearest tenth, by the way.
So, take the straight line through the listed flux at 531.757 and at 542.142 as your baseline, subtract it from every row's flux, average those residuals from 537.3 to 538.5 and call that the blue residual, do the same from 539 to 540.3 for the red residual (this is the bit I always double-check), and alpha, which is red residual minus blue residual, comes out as -0.5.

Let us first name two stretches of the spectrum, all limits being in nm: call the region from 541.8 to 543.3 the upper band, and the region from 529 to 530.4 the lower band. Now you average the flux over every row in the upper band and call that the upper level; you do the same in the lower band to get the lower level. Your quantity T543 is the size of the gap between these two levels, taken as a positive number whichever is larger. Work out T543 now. 0.93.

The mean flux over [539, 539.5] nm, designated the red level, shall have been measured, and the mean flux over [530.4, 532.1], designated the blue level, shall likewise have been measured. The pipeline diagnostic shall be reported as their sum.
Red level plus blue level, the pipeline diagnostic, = 37.5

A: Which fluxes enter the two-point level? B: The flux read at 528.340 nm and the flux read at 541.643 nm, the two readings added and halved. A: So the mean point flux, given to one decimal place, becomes 18.4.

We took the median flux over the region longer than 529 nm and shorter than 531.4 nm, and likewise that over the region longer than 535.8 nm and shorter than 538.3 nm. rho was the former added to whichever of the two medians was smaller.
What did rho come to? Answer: 36.8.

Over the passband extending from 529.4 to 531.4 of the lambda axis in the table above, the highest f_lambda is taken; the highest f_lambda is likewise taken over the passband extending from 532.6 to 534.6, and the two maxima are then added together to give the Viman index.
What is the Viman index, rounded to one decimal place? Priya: 38.9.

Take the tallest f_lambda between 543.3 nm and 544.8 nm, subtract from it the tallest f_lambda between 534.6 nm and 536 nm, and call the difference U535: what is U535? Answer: 0.8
